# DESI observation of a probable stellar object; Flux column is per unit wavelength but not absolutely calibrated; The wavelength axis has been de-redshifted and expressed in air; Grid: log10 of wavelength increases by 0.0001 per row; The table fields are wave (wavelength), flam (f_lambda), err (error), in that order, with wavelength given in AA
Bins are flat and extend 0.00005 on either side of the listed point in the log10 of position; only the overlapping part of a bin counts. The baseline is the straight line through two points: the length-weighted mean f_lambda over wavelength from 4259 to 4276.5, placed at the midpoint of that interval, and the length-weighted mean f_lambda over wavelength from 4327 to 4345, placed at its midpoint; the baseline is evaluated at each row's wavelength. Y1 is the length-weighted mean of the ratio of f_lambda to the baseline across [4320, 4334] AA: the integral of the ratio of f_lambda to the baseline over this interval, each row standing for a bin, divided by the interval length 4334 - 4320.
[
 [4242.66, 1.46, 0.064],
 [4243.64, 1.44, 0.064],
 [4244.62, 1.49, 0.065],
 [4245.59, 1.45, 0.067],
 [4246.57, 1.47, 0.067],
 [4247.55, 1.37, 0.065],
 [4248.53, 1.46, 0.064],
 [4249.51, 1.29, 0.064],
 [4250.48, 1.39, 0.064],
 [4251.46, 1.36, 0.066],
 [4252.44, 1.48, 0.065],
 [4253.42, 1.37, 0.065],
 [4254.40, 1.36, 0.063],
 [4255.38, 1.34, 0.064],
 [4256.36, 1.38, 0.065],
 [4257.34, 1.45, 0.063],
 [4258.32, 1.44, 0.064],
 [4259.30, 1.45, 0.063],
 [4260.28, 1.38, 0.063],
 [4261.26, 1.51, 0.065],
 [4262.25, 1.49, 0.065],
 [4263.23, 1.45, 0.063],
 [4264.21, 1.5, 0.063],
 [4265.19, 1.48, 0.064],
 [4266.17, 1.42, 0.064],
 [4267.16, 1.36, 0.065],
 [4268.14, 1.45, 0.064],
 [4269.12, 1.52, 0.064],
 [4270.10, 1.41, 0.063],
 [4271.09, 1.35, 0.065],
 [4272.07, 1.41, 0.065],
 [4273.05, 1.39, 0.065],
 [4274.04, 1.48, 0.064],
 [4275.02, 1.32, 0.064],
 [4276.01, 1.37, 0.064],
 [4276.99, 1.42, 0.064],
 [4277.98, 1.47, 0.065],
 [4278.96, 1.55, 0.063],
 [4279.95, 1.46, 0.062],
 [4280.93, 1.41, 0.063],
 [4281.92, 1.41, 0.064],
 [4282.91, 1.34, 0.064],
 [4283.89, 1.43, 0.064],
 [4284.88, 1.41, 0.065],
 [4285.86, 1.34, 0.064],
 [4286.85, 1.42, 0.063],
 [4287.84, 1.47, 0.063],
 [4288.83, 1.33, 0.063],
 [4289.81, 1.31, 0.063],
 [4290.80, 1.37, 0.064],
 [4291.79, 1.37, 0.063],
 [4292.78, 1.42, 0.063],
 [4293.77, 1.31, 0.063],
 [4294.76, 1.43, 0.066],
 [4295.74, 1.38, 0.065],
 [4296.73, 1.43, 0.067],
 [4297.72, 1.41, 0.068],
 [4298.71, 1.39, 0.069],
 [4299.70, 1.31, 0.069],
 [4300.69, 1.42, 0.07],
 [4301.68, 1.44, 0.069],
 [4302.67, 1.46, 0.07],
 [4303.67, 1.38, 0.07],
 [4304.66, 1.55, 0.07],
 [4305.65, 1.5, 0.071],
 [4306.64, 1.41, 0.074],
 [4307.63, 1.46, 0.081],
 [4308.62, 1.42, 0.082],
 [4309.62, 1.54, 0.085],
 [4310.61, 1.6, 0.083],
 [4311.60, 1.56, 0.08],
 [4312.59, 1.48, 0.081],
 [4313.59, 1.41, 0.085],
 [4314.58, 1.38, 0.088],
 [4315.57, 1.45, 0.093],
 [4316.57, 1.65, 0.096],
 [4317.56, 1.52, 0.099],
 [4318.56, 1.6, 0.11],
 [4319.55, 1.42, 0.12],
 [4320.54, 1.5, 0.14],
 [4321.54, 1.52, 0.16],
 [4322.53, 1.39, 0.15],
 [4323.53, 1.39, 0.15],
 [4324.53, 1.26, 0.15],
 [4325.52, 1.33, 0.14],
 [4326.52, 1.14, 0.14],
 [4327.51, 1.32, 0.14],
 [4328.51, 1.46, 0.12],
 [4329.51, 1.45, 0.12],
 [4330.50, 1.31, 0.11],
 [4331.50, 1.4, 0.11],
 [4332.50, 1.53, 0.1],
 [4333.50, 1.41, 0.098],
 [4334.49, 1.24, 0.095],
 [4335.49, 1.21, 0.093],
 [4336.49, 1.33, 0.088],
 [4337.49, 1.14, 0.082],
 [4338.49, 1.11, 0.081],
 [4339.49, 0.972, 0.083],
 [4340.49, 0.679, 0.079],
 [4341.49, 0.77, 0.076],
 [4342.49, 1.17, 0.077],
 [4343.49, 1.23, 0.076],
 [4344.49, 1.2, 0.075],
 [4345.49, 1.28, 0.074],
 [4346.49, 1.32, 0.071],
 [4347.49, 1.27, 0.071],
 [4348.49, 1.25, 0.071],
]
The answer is 1.11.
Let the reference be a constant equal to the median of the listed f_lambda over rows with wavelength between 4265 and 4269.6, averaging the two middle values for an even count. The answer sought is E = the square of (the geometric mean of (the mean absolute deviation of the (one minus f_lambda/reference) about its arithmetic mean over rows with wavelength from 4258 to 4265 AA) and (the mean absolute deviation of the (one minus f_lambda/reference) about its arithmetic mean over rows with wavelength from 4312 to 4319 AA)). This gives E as 0.0013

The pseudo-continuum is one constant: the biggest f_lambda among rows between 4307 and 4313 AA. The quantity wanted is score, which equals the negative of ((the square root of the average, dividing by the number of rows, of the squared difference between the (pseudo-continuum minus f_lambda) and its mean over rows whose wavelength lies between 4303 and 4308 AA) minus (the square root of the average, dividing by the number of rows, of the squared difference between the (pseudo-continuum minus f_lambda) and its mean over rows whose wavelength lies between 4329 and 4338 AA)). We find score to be 0.06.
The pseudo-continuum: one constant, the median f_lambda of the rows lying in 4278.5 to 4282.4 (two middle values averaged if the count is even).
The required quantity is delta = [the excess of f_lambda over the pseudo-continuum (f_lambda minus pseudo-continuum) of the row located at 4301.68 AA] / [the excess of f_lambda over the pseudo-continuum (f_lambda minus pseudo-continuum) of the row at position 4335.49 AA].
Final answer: 0.0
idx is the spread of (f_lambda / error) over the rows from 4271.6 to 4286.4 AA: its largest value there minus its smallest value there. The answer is 4.0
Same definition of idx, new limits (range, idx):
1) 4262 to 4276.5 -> 3.2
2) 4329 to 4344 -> 7.6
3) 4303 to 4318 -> 6.8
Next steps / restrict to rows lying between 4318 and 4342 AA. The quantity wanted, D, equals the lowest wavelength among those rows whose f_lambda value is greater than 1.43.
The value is 4318.56 AA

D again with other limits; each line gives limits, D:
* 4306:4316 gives 4307.63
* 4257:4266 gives 4257.34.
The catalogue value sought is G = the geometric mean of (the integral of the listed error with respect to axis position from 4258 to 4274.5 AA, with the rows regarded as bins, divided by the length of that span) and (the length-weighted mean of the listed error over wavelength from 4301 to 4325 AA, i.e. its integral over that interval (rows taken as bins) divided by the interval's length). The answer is 0.079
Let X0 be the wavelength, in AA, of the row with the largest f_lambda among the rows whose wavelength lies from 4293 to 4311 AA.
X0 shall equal 4310.61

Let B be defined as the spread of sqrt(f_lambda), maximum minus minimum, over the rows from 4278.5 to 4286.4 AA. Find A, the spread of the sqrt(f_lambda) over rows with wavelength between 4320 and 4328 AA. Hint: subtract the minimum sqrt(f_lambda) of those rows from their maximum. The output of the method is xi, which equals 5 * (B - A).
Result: -0.4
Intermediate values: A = 0.17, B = 0.09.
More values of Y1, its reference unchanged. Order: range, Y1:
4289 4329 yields 1.10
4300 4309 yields 1.10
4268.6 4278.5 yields 1.00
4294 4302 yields 1.05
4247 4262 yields 0.95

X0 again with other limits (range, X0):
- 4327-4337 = 4332.50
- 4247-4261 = 4252.44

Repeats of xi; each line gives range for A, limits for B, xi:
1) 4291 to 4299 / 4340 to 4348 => 1.4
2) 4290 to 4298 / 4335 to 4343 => 1.4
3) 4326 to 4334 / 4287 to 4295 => -0.5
